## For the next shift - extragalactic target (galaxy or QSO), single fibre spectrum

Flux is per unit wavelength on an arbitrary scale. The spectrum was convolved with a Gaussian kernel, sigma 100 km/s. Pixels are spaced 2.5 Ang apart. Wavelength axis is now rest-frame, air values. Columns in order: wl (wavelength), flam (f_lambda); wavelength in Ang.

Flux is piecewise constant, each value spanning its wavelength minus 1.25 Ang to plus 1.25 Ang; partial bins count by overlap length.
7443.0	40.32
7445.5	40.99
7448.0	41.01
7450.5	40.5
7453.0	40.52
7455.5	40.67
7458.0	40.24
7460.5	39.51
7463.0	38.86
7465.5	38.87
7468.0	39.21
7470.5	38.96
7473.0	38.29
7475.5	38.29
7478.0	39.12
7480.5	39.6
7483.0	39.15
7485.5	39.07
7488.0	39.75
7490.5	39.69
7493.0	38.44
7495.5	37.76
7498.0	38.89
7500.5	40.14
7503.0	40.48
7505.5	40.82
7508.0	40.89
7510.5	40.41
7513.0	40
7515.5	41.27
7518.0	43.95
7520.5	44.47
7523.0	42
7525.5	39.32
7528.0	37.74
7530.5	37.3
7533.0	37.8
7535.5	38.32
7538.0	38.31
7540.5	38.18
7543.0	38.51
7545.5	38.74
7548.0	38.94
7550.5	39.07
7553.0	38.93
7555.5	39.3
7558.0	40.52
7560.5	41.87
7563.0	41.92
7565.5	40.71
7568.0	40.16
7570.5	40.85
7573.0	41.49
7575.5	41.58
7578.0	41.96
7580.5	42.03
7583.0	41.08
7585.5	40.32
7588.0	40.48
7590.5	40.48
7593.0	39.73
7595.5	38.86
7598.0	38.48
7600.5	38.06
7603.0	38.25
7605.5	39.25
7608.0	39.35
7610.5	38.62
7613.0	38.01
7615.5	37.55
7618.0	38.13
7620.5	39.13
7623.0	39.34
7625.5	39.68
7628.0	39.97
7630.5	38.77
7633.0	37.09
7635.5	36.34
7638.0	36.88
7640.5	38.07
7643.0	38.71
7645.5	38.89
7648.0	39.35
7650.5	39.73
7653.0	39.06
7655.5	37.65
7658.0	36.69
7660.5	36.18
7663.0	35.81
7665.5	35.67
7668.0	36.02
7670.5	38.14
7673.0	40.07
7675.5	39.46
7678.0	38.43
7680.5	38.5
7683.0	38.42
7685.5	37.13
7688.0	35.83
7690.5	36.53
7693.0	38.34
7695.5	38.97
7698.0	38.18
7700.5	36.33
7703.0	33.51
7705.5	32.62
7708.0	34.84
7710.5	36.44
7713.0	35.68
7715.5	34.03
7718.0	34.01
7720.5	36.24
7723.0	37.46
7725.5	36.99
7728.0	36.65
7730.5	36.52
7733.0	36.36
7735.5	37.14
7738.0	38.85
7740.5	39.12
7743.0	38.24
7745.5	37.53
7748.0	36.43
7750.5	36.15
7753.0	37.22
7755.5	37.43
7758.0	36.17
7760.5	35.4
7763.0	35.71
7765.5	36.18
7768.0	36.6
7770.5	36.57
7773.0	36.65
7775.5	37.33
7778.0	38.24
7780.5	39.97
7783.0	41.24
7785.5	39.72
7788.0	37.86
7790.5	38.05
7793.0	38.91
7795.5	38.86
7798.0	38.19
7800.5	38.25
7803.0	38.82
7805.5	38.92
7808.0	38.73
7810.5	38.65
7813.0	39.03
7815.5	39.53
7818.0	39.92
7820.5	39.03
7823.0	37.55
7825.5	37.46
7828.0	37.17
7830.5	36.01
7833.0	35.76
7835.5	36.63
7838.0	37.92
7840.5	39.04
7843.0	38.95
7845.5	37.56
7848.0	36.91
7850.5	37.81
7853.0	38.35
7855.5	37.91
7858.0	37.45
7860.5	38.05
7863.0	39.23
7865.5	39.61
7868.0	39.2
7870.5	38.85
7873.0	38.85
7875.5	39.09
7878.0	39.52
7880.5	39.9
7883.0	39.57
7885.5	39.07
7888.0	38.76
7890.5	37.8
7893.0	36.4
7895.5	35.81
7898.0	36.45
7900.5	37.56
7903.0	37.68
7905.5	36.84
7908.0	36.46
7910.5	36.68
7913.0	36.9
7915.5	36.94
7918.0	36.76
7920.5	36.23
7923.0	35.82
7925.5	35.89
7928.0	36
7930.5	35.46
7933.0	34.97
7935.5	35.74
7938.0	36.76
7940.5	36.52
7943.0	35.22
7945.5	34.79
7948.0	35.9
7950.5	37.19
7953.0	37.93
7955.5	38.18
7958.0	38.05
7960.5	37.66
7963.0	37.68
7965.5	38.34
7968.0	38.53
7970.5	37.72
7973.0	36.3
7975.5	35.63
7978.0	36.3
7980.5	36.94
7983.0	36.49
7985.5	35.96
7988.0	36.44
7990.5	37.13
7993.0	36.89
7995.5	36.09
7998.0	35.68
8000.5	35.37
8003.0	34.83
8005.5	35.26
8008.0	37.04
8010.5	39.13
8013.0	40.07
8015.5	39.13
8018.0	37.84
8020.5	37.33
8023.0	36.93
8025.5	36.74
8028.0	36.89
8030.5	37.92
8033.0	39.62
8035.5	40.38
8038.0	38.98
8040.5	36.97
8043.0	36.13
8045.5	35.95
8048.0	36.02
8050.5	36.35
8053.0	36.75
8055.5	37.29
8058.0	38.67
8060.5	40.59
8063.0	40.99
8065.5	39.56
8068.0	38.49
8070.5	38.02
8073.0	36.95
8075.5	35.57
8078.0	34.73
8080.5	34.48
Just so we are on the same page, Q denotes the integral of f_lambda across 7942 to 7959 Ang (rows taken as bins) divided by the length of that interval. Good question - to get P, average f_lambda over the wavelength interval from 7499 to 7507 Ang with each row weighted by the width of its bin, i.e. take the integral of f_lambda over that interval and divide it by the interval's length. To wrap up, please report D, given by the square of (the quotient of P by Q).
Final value 1.21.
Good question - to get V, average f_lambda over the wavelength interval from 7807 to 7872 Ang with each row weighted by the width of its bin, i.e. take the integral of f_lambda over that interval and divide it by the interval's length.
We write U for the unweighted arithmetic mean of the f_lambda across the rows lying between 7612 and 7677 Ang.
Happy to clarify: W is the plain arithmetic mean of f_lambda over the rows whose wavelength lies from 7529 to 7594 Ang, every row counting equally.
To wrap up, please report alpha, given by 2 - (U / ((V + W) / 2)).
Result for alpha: 1.02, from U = 38.1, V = 38.2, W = 39.9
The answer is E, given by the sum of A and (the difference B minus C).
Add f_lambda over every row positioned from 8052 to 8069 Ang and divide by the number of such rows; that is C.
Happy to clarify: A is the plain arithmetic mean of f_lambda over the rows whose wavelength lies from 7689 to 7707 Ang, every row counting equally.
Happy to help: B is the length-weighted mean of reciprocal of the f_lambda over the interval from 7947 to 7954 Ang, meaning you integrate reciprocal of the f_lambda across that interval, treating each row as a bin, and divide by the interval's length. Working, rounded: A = 36.4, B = 0.0270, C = 38.9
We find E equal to -3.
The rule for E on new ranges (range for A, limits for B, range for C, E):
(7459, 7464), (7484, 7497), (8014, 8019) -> 1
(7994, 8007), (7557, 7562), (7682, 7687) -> -2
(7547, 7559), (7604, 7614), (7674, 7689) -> 1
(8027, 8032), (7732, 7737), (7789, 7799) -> -1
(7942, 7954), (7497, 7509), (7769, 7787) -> -2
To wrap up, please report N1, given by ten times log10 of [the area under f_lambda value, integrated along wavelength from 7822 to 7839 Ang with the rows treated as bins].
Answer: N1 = 28.0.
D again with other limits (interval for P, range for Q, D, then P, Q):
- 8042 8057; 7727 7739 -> 0.97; 36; 37.08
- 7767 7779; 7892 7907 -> 1.01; 37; 36.79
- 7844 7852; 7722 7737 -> 1.03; 38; 36.88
